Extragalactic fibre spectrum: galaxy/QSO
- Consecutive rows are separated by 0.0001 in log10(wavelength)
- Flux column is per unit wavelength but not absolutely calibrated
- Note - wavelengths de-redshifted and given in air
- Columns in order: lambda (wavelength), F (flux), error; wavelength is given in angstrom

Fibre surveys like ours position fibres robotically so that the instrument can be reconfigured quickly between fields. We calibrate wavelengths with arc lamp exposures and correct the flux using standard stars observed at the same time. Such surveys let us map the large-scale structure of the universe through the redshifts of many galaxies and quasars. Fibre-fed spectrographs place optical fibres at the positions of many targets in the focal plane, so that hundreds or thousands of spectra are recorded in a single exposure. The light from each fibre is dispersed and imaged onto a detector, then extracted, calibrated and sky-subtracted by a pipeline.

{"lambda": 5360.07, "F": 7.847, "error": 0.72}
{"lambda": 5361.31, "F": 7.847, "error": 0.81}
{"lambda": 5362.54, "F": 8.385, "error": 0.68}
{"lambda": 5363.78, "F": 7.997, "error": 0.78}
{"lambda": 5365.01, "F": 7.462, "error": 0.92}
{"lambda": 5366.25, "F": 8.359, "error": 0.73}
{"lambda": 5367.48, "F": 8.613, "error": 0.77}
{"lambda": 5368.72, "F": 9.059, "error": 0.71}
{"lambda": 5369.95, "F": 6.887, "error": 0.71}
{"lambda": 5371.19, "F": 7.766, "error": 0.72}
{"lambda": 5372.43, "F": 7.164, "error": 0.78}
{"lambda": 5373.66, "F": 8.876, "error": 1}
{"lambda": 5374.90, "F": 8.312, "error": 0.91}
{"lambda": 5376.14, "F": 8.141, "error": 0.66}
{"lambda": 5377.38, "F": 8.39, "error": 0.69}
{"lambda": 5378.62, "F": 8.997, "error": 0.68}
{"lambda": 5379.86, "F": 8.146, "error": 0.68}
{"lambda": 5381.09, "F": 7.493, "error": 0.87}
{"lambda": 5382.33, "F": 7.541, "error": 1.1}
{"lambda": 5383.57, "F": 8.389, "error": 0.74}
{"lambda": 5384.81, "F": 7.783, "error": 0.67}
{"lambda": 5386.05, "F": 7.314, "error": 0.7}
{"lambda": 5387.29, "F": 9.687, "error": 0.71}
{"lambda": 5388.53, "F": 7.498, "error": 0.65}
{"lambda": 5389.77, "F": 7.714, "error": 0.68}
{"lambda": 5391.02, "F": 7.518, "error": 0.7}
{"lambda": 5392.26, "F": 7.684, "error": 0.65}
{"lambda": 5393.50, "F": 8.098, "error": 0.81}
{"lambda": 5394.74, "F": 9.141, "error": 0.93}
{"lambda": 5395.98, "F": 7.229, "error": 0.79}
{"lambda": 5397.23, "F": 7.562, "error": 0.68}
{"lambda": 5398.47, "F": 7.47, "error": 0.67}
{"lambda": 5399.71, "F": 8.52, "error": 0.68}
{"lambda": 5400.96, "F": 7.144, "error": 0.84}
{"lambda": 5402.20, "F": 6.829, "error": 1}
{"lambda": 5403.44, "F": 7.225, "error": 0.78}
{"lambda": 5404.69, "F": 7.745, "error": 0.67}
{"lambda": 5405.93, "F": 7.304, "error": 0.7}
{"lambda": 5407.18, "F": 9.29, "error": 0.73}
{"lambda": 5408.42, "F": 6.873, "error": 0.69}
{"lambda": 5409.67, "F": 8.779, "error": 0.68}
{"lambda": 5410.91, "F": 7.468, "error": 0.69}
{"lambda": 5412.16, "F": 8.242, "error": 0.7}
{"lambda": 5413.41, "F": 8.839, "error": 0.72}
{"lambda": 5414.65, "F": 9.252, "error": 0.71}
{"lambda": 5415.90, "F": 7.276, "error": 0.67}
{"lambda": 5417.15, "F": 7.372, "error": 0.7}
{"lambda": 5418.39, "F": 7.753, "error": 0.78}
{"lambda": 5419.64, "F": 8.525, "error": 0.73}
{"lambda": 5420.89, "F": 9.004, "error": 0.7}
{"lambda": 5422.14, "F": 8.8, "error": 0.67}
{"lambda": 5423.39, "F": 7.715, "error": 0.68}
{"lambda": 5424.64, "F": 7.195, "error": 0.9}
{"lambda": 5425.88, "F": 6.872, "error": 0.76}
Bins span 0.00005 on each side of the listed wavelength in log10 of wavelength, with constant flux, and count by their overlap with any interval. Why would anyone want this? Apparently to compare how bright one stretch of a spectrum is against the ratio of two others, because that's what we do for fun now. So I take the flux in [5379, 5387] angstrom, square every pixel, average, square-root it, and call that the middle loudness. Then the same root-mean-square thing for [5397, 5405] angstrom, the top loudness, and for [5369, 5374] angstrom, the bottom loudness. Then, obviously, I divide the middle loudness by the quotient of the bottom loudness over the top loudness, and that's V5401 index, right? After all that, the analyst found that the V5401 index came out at 7.6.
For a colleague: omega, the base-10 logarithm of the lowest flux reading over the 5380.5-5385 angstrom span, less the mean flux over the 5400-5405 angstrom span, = -6.4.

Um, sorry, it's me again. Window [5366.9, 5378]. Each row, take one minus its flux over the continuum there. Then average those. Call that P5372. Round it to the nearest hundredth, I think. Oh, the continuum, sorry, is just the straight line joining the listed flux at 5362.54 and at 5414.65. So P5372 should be 0.05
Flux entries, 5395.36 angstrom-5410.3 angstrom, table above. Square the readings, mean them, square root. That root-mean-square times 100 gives 770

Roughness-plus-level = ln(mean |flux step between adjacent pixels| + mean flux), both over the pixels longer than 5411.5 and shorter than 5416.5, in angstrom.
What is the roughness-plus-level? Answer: 2.24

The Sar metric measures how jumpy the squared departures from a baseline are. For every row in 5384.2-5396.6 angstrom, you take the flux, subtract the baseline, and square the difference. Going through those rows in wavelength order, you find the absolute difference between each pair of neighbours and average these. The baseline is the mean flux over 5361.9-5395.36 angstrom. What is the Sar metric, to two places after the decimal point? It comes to 0.76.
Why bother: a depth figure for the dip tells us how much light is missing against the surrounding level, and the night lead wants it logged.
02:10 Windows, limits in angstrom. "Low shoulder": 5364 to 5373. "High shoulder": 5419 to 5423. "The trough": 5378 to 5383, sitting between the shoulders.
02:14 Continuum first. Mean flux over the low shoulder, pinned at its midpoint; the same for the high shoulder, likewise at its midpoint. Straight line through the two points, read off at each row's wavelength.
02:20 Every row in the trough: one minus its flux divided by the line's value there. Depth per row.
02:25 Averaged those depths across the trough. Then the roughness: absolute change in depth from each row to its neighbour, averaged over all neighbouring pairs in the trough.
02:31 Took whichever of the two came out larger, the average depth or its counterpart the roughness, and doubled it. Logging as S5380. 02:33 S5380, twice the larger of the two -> 0.130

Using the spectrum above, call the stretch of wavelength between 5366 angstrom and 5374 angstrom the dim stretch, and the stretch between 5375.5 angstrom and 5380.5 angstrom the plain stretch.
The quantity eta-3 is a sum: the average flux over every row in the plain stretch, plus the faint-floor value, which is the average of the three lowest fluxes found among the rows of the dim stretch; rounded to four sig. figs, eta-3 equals 15.69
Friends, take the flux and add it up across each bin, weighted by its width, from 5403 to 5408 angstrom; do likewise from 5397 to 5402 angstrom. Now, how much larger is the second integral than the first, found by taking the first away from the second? -1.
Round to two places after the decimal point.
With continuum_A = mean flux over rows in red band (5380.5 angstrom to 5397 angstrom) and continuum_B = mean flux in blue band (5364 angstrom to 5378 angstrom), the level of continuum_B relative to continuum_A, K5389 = 1.02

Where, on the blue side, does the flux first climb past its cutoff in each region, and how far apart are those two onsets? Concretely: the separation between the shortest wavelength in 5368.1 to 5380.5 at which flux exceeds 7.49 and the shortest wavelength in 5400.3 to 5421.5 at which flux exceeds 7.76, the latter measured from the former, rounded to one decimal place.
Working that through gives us 38.5 angstrom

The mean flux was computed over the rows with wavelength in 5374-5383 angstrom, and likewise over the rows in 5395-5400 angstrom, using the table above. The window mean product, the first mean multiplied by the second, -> 63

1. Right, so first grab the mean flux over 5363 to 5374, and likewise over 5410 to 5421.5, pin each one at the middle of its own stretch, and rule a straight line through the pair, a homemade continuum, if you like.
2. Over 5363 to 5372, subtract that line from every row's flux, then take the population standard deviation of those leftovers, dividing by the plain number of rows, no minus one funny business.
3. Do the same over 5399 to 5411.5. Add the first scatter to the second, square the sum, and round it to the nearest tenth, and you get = 2.2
